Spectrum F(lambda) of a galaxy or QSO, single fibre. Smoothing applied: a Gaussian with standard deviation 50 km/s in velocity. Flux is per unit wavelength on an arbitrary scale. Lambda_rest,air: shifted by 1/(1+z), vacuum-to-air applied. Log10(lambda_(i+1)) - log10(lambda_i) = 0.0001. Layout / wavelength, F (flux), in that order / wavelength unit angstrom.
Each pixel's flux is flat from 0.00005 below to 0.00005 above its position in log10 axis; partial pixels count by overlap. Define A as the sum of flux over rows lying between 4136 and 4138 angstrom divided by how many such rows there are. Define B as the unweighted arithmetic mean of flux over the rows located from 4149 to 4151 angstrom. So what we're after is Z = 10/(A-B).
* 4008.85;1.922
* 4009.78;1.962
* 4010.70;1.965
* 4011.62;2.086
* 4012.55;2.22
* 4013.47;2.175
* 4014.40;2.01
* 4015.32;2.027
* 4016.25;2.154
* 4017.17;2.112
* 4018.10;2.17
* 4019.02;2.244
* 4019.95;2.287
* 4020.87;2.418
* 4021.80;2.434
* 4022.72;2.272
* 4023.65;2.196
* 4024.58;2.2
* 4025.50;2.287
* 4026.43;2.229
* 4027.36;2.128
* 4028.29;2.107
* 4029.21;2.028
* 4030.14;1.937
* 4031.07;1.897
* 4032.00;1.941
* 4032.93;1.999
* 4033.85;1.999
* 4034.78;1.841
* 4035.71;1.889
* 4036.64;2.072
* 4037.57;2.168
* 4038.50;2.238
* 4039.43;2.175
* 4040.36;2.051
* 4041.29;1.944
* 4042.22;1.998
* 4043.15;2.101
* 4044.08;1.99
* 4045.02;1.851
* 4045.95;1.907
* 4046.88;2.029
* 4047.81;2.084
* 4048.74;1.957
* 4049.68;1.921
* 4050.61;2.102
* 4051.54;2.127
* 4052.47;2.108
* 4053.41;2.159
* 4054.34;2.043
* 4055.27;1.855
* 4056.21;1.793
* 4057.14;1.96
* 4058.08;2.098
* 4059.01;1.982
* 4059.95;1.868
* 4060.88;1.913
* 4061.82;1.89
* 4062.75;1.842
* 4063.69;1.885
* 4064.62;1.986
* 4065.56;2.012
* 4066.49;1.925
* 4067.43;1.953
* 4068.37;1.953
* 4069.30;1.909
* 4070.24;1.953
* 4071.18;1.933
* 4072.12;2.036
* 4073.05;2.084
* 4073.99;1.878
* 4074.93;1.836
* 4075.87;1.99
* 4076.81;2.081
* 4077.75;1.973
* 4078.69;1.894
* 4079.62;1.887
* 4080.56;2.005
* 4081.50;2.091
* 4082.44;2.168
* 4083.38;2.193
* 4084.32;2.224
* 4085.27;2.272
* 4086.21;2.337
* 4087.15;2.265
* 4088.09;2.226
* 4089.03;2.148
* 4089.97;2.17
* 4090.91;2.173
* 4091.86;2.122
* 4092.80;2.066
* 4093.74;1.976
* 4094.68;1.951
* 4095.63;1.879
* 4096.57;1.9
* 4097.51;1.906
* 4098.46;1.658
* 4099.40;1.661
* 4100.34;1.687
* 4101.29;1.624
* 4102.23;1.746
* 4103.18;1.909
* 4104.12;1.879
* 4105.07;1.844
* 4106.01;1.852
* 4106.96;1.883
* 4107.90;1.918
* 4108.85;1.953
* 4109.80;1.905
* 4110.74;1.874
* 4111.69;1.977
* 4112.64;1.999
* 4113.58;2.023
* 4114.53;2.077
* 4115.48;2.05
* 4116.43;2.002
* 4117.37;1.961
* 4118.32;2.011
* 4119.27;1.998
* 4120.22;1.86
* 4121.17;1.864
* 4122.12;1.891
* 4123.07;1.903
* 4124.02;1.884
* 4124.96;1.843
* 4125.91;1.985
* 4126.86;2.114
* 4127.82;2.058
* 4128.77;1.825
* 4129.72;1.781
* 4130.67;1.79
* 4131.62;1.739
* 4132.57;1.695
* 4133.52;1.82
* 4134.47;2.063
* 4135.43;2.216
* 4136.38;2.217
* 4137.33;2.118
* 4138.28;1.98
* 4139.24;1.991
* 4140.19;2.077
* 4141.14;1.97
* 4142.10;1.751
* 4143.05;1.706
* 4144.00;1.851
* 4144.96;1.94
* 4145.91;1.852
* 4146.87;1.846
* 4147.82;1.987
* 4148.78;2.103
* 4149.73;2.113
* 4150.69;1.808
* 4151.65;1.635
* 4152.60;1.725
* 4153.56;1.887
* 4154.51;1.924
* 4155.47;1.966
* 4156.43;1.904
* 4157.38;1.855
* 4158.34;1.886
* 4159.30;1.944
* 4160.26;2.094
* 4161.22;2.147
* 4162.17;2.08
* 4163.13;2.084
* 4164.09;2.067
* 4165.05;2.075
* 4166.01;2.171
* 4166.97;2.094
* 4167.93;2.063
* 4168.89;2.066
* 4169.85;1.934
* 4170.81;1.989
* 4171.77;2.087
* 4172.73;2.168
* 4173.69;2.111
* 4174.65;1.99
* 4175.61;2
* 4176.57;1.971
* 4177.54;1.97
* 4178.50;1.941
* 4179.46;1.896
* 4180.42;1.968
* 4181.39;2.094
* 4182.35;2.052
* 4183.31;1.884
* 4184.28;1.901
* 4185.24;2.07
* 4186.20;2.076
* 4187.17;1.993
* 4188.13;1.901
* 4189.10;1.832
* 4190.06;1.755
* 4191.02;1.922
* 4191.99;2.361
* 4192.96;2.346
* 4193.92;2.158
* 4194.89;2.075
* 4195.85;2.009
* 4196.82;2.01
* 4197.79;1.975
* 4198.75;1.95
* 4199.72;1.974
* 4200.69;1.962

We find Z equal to 48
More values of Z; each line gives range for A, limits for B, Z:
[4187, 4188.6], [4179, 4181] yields 667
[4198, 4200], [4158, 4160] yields 213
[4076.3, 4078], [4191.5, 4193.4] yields -31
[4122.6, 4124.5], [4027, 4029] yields -45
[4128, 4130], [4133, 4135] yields -72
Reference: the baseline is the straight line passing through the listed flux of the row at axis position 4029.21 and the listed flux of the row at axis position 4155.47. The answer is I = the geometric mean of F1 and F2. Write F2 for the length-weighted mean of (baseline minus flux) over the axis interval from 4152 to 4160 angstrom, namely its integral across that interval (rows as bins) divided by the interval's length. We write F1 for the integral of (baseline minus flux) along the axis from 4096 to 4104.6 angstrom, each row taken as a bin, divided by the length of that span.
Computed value 0.130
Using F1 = 0.22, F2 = 0.08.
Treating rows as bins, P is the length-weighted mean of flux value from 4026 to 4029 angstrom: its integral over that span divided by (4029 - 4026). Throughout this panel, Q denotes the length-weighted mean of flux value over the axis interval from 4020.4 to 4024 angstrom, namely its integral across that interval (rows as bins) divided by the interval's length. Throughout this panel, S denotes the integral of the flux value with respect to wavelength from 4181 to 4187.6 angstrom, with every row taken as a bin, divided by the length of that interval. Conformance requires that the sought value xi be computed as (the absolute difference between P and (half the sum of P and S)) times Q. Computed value 0.16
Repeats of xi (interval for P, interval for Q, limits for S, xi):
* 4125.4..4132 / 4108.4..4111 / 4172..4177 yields 0.15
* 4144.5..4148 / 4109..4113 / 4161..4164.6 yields 0.19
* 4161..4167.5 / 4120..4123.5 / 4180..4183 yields 0.07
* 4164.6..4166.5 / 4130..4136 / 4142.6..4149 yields 0.22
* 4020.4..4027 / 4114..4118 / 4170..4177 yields 0.25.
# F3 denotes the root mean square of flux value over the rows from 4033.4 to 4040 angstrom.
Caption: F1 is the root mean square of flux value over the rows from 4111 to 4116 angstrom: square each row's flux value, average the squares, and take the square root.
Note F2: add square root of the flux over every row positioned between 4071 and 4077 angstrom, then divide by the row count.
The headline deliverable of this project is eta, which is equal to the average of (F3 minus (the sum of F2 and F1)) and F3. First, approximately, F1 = 2.03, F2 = 1.41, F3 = 2.06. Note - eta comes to 0.34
